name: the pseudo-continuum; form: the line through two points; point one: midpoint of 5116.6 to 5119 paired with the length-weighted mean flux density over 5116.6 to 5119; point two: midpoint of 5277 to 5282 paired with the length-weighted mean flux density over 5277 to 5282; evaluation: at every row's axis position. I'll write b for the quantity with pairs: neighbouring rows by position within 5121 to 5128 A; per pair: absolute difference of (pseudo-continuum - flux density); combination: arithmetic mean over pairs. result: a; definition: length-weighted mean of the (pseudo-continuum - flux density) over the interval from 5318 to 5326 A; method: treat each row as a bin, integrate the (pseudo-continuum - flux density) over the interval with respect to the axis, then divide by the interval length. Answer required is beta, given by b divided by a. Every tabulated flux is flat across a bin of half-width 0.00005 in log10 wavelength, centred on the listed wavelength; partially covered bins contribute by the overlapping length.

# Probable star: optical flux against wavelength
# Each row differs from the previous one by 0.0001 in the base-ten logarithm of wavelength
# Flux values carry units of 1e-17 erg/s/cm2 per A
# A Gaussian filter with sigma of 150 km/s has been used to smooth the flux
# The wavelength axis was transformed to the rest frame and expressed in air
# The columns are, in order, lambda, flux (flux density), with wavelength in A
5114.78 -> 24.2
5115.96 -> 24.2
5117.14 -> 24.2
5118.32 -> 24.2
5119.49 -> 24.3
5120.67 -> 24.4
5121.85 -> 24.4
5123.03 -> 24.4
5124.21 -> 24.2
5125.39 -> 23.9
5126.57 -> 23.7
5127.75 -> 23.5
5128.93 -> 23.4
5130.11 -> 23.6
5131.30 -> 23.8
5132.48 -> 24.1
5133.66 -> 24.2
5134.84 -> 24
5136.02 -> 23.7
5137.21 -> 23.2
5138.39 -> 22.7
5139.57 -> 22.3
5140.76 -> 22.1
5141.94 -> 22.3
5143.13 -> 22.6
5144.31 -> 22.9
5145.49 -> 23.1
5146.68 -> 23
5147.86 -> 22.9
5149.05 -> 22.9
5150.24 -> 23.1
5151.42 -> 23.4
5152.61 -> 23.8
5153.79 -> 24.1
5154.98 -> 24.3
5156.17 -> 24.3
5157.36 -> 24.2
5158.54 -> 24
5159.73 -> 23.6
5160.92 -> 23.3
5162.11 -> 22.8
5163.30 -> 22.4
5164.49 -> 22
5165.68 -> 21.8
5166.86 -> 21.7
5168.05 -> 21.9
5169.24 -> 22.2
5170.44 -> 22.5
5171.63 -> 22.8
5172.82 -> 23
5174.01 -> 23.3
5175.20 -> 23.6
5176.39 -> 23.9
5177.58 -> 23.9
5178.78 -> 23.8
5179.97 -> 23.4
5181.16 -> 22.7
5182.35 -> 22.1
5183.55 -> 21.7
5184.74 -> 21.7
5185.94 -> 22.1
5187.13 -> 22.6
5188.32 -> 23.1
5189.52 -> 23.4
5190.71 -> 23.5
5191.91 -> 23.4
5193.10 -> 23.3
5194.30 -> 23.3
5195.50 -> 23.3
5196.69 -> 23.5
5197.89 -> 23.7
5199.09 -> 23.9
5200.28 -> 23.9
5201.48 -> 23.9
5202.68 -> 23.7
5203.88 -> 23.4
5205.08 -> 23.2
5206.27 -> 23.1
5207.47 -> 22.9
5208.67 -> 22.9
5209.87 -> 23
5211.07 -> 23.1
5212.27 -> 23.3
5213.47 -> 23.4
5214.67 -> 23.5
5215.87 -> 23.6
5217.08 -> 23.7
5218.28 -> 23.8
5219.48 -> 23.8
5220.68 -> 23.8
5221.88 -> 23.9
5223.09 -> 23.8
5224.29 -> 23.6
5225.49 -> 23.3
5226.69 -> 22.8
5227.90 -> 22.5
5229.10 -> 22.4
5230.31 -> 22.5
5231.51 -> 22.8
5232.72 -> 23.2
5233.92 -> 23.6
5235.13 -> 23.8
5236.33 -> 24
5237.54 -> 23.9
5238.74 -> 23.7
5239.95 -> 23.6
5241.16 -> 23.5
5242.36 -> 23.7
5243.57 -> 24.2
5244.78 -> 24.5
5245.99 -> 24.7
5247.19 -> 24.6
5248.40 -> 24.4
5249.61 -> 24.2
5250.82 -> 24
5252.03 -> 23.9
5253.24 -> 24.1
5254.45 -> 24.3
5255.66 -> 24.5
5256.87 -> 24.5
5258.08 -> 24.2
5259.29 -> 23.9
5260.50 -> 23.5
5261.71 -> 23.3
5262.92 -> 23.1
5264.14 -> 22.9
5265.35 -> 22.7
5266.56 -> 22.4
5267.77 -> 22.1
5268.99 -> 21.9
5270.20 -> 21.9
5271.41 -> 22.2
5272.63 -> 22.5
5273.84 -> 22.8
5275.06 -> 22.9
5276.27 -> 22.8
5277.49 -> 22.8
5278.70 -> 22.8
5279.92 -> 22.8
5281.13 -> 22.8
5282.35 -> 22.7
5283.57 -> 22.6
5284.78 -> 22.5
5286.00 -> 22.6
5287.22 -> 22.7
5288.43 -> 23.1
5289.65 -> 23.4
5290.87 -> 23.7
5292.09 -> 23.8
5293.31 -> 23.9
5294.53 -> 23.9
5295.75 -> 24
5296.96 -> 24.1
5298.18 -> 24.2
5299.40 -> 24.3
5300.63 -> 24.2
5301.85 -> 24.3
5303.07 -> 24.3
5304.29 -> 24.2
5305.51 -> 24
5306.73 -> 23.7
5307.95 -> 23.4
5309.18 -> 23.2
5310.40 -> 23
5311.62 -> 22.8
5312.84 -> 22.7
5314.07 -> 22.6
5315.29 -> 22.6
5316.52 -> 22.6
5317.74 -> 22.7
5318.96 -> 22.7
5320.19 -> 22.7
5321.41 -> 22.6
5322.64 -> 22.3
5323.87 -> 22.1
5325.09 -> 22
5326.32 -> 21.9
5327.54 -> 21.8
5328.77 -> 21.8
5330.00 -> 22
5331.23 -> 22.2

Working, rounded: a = 0.0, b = 0.17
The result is 6.2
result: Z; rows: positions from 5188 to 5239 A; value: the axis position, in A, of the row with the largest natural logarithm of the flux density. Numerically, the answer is 5236.33 A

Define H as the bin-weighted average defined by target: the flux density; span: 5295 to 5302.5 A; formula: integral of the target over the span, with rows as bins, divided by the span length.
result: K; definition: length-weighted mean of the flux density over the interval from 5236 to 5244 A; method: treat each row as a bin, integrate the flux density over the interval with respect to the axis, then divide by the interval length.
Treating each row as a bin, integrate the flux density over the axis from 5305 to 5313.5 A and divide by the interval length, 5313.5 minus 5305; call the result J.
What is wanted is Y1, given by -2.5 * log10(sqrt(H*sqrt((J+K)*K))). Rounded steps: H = 24.2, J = 23.2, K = 23.8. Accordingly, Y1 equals -3.63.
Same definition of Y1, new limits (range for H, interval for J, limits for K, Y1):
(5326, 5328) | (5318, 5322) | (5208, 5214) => -3.57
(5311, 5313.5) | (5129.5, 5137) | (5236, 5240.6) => -3.60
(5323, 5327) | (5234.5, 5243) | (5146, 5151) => -3.57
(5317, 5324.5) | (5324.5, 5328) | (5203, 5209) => -3.58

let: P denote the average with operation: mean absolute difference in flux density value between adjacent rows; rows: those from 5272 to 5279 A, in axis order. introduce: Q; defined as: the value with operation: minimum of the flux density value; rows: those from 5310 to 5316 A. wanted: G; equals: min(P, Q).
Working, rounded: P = 0.10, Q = 22.6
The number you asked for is 0.10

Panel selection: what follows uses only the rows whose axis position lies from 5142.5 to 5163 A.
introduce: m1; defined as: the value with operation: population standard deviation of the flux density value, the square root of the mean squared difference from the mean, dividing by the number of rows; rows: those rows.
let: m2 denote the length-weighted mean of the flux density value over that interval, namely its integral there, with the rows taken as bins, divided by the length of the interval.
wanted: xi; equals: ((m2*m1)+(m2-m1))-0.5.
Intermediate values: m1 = 0.56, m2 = 23.4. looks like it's 36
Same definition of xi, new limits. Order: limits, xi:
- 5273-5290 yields 27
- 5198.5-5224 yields 31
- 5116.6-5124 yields 26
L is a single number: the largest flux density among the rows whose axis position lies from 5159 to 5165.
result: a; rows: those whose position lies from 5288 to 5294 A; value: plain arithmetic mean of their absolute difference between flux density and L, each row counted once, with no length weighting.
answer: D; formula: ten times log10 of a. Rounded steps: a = 0.26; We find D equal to -5.9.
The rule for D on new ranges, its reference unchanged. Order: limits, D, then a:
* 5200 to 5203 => -6.3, 0.23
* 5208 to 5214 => -3.4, 0.46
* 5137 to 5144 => 0.3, 1.07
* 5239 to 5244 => -7.0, 0.20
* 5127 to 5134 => -5.7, 0.27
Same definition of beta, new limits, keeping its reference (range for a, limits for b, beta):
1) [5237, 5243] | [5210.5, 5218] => -0.3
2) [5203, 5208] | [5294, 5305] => 0.3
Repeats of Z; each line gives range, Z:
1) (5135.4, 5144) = 5136.02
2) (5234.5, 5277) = 5245.99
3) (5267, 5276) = 5275.06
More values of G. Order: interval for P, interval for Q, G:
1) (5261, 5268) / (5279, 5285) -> 0.24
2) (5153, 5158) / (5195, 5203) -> 0.10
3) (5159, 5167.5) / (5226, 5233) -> 0.32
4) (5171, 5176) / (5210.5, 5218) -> 0.27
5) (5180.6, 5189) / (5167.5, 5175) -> 0.40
